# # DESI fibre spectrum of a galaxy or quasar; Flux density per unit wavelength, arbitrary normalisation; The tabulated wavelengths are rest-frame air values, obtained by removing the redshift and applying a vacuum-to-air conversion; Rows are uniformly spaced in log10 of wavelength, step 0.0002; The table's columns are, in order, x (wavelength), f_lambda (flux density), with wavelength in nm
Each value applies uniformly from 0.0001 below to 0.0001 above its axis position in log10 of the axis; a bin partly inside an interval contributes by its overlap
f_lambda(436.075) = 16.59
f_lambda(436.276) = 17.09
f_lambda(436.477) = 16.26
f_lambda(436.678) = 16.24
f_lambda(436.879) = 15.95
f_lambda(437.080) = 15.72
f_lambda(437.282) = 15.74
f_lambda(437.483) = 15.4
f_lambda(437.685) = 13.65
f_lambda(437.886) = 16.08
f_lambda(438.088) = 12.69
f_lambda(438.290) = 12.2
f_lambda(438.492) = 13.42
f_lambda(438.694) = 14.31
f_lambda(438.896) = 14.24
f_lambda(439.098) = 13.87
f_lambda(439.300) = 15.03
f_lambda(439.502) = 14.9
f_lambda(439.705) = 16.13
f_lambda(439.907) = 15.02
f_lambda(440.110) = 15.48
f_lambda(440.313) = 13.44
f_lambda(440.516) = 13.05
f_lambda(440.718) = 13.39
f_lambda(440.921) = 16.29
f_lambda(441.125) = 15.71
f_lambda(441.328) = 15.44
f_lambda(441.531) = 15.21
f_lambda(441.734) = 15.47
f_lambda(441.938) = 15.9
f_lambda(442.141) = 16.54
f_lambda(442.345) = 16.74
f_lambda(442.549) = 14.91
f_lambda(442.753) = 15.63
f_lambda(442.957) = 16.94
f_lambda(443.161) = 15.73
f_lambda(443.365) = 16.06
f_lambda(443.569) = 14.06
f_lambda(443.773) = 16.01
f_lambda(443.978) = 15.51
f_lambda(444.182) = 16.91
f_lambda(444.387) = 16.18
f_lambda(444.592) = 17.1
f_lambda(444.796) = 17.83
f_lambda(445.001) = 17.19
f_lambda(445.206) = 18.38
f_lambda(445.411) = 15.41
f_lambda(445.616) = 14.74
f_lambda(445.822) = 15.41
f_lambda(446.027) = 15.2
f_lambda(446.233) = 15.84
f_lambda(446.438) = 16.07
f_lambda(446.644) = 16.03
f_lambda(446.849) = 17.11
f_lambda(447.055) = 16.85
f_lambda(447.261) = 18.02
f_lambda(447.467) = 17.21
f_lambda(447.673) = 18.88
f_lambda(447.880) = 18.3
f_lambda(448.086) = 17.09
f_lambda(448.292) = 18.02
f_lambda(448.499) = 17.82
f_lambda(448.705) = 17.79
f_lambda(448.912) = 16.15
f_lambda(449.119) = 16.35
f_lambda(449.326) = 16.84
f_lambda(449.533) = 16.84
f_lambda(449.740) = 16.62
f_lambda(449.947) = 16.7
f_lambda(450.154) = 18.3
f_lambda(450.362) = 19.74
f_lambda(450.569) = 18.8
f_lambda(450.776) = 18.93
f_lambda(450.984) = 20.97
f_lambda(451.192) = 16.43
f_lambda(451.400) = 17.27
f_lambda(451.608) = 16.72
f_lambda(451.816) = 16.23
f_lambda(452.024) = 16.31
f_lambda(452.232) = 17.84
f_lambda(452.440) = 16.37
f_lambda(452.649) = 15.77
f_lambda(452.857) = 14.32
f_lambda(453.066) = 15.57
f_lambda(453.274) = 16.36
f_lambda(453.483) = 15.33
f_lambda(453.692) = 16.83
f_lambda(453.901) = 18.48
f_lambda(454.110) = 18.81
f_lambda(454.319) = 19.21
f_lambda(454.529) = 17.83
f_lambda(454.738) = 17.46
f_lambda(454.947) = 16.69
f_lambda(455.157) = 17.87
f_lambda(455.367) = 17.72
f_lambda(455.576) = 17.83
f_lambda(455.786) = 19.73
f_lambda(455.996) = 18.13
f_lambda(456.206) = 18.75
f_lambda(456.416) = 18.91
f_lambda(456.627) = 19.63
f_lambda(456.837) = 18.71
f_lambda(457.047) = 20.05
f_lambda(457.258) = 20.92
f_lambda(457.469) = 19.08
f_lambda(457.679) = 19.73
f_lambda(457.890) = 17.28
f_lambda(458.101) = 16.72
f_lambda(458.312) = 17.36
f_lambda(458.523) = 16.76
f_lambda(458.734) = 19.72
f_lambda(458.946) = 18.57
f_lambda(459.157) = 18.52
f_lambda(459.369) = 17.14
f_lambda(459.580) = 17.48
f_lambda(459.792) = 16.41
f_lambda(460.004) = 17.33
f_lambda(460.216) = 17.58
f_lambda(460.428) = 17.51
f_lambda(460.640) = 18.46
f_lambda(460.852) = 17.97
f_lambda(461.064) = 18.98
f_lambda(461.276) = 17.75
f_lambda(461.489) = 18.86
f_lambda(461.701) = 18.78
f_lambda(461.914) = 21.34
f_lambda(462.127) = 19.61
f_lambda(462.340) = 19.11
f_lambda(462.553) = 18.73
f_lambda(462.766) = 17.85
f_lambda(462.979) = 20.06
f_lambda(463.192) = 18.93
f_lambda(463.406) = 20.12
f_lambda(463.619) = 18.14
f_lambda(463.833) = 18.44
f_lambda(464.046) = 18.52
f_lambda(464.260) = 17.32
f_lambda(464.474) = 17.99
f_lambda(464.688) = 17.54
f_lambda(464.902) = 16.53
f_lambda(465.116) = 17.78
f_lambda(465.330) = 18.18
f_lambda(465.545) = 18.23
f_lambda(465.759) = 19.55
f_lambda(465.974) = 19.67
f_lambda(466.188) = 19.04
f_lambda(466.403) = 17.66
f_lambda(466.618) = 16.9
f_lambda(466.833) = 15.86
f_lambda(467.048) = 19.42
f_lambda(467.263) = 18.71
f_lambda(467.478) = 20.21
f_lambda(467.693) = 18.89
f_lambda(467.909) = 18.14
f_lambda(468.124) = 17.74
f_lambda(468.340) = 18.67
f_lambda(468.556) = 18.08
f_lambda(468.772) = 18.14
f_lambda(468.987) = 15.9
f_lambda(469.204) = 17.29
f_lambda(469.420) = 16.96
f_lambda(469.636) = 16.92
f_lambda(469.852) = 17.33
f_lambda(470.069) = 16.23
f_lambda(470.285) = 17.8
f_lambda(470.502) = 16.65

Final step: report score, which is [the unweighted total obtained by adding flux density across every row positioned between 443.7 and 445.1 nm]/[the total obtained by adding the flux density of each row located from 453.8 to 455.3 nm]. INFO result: 0.92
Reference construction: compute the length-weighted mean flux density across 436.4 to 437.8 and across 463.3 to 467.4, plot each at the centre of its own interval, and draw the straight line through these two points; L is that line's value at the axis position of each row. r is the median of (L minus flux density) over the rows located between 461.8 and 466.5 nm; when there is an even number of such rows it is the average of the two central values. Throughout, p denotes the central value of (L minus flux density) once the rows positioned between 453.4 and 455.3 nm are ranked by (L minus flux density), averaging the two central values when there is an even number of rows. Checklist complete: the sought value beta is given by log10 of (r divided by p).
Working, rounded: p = -0.62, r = -0.41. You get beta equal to -0.2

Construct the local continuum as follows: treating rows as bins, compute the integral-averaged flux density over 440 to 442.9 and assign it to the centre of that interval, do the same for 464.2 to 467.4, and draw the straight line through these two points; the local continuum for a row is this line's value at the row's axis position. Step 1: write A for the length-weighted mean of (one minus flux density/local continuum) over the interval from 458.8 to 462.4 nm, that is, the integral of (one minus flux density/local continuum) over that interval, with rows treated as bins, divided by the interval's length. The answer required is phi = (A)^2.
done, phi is 0.0024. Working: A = -0.049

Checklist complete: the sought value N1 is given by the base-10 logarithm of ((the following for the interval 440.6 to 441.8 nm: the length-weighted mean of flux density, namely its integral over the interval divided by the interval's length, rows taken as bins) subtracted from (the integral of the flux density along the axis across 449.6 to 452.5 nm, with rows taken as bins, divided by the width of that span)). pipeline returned 0.39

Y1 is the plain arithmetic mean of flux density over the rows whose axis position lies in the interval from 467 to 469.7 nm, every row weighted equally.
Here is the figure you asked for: 18.1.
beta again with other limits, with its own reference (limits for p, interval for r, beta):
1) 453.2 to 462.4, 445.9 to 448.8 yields -0.1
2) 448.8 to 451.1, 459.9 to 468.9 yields 0.1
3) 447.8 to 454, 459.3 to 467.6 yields 0.9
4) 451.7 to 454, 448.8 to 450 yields -0.9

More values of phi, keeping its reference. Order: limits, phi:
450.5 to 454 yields 0.0008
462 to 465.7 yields 0.0012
